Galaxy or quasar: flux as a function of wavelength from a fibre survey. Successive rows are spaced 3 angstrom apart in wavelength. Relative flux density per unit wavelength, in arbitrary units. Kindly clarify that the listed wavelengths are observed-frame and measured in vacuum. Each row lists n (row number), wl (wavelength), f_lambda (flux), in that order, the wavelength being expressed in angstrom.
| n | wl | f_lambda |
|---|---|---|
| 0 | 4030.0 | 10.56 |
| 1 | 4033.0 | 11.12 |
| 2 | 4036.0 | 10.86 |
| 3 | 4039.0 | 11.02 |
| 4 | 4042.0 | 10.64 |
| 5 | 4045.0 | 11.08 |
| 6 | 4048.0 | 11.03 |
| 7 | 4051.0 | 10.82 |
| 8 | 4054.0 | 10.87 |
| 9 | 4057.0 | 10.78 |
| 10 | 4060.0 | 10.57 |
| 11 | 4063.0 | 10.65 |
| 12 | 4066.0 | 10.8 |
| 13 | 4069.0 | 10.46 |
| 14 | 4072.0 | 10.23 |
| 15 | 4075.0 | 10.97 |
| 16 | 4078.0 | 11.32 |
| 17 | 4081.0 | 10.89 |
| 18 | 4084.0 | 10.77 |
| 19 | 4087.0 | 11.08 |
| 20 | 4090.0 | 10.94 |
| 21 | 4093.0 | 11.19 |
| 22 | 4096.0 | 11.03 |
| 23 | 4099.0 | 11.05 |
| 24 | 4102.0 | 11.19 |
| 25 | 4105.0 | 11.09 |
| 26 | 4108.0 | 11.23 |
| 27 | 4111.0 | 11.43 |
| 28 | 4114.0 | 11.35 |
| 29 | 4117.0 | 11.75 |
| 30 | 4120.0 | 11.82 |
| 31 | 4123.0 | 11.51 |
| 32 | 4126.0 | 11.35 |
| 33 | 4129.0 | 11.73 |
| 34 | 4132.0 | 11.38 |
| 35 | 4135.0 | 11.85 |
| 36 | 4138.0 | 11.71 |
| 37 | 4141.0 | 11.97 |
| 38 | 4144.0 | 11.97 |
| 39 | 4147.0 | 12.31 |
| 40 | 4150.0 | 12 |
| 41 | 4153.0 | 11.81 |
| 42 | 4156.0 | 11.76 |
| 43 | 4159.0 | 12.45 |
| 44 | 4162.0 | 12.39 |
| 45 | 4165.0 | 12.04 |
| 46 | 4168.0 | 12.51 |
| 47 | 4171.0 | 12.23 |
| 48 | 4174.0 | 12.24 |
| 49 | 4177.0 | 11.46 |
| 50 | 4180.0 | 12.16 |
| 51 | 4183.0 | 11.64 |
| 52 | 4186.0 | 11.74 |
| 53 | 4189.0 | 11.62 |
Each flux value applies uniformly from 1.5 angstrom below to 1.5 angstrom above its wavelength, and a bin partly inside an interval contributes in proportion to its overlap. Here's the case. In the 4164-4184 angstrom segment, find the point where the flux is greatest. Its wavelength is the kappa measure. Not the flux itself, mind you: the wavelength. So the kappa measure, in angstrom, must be 4168.0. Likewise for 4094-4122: 4120.0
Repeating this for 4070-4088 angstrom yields 4078.0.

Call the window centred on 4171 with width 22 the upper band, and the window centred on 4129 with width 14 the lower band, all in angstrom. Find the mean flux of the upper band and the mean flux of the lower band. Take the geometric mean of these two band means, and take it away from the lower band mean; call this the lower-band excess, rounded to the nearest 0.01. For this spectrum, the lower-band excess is -0.29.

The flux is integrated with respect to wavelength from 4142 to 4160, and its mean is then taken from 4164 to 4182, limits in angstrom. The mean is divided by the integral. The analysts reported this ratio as 0.0558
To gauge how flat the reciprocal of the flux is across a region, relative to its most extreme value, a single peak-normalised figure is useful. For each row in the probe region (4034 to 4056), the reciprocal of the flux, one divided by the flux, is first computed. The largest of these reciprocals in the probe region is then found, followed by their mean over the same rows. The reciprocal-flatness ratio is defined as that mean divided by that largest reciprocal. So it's 0.976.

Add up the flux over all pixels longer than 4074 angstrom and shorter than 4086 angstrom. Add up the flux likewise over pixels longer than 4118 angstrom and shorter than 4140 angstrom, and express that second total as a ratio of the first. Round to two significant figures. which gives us 1.9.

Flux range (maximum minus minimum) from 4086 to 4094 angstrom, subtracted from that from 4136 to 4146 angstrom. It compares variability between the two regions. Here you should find 0.0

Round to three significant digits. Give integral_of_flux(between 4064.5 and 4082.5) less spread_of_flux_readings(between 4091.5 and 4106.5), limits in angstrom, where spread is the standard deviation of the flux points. 194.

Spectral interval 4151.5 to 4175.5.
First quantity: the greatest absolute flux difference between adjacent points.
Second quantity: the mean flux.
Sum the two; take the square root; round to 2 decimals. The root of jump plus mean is 3.59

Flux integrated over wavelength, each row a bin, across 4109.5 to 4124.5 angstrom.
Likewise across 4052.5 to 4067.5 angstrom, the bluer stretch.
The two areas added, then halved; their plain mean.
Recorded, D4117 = 167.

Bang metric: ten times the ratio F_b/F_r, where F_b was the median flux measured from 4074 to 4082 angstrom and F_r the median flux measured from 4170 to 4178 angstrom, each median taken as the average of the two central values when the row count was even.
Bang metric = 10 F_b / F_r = 8.97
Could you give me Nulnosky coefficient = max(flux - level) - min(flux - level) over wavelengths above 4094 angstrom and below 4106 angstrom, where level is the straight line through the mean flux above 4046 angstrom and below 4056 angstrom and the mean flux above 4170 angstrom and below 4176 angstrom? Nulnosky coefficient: 0.13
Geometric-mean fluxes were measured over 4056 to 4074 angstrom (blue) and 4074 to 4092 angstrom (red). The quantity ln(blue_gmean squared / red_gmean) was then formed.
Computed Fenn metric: 2.32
